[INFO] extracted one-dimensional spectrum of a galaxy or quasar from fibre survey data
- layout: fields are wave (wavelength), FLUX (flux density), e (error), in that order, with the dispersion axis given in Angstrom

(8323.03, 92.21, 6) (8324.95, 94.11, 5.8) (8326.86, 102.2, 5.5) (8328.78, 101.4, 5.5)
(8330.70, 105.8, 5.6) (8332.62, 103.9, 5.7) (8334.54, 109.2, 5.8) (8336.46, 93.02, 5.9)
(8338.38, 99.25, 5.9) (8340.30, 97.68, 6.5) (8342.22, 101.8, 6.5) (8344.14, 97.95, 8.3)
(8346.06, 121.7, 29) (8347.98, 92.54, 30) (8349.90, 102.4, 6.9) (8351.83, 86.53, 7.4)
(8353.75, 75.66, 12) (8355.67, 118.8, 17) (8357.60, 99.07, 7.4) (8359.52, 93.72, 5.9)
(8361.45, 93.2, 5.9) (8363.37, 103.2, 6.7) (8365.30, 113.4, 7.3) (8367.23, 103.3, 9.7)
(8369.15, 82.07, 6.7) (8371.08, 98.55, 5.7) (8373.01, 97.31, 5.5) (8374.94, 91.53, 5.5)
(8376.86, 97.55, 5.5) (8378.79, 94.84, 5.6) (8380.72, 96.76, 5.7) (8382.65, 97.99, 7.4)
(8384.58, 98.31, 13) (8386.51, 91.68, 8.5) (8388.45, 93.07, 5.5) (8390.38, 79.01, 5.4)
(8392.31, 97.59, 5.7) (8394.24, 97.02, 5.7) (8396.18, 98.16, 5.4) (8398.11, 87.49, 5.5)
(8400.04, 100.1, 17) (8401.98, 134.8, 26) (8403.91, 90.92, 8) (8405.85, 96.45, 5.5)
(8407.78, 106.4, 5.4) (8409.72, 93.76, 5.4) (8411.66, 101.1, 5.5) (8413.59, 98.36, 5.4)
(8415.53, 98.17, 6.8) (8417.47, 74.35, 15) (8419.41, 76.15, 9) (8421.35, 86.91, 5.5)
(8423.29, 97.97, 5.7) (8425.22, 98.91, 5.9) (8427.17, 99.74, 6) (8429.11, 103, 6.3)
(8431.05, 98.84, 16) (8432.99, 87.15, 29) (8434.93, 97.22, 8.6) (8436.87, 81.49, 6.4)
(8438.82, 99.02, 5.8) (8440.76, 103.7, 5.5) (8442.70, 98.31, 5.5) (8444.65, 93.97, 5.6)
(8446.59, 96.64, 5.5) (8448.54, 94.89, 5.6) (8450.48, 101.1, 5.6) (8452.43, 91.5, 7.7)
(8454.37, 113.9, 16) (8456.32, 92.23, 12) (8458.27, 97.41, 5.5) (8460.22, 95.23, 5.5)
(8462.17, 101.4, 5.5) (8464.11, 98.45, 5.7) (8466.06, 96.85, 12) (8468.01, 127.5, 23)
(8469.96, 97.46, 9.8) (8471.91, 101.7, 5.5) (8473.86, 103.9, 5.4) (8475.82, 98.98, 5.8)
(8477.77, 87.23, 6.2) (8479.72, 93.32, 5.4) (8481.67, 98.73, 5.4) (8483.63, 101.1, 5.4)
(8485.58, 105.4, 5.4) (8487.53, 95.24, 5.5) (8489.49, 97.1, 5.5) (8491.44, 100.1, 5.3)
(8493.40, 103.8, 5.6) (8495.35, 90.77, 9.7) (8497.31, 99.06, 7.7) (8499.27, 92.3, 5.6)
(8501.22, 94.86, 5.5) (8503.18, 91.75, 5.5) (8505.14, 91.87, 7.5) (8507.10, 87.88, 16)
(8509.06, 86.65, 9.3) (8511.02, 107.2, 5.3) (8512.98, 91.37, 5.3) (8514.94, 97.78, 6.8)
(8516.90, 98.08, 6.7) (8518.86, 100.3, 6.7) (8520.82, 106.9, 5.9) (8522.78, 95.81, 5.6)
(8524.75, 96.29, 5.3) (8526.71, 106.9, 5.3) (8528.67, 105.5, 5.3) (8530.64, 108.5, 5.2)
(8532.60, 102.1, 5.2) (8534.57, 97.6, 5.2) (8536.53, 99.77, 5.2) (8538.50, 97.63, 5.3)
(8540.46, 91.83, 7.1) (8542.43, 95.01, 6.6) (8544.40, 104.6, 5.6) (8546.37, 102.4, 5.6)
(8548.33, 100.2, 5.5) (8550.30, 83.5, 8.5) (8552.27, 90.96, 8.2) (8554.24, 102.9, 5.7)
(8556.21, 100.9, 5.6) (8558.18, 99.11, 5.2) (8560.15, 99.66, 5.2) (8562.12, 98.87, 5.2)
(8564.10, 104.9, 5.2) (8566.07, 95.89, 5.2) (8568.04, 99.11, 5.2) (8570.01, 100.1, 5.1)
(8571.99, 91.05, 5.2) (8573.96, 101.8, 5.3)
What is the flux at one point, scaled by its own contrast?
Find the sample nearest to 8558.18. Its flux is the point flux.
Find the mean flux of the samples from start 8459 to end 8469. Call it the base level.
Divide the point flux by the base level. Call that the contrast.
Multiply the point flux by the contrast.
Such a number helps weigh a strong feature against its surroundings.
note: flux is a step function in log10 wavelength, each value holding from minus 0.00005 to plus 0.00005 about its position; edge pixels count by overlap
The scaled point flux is 95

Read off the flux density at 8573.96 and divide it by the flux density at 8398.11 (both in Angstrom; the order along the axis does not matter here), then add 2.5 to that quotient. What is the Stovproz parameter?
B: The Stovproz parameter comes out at 3.66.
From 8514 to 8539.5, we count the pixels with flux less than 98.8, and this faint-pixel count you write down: 6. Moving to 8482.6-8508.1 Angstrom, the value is 8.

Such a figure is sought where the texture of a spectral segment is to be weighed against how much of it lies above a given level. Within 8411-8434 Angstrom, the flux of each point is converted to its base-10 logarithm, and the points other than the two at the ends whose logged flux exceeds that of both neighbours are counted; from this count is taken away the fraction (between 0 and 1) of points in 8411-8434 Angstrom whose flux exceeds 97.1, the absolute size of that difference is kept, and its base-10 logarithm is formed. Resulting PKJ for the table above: -0.48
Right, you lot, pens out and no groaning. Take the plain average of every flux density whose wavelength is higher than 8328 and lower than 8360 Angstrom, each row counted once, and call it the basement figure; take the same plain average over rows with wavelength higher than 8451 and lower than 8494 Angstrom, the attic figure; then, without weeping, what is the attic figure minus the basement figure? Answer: 0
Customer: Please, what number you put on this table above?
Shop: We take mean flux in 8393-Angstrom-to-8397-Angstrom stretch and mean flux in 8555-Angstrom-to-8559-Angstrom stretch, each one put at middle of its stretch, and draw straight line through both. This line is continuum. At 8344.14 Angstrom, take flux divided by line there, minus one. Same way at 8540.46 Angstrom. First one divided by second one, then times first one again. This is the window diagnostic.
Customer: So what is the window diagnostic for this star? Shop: -0.002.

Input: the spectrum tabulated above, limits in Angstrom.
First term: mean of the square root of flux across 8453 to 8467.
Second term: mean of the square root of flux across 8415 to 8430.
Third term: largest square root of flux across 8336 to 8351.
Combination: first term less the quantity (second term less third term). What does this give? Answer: 11.4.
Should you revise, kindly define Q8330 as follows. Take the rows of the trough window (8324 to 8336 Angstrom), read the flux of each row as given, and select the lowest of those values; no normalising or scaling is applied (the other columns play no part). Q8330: 94.11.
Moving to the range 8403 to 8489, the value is 74.35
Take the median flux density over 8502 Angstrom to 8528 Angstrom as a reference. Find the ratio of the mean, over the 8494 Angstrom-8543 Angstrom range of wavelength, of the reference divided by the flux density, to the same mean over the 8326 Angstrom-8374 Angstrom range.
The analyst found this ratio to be 1.02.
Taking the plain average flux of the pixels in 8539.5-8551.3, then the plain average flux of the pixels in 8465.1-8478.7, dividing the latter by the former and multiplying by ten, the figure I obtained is 10.59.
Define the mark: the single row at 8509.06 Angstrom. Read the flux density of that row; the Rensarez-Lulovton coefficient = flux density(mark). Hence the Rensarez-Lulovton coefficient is 86.65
